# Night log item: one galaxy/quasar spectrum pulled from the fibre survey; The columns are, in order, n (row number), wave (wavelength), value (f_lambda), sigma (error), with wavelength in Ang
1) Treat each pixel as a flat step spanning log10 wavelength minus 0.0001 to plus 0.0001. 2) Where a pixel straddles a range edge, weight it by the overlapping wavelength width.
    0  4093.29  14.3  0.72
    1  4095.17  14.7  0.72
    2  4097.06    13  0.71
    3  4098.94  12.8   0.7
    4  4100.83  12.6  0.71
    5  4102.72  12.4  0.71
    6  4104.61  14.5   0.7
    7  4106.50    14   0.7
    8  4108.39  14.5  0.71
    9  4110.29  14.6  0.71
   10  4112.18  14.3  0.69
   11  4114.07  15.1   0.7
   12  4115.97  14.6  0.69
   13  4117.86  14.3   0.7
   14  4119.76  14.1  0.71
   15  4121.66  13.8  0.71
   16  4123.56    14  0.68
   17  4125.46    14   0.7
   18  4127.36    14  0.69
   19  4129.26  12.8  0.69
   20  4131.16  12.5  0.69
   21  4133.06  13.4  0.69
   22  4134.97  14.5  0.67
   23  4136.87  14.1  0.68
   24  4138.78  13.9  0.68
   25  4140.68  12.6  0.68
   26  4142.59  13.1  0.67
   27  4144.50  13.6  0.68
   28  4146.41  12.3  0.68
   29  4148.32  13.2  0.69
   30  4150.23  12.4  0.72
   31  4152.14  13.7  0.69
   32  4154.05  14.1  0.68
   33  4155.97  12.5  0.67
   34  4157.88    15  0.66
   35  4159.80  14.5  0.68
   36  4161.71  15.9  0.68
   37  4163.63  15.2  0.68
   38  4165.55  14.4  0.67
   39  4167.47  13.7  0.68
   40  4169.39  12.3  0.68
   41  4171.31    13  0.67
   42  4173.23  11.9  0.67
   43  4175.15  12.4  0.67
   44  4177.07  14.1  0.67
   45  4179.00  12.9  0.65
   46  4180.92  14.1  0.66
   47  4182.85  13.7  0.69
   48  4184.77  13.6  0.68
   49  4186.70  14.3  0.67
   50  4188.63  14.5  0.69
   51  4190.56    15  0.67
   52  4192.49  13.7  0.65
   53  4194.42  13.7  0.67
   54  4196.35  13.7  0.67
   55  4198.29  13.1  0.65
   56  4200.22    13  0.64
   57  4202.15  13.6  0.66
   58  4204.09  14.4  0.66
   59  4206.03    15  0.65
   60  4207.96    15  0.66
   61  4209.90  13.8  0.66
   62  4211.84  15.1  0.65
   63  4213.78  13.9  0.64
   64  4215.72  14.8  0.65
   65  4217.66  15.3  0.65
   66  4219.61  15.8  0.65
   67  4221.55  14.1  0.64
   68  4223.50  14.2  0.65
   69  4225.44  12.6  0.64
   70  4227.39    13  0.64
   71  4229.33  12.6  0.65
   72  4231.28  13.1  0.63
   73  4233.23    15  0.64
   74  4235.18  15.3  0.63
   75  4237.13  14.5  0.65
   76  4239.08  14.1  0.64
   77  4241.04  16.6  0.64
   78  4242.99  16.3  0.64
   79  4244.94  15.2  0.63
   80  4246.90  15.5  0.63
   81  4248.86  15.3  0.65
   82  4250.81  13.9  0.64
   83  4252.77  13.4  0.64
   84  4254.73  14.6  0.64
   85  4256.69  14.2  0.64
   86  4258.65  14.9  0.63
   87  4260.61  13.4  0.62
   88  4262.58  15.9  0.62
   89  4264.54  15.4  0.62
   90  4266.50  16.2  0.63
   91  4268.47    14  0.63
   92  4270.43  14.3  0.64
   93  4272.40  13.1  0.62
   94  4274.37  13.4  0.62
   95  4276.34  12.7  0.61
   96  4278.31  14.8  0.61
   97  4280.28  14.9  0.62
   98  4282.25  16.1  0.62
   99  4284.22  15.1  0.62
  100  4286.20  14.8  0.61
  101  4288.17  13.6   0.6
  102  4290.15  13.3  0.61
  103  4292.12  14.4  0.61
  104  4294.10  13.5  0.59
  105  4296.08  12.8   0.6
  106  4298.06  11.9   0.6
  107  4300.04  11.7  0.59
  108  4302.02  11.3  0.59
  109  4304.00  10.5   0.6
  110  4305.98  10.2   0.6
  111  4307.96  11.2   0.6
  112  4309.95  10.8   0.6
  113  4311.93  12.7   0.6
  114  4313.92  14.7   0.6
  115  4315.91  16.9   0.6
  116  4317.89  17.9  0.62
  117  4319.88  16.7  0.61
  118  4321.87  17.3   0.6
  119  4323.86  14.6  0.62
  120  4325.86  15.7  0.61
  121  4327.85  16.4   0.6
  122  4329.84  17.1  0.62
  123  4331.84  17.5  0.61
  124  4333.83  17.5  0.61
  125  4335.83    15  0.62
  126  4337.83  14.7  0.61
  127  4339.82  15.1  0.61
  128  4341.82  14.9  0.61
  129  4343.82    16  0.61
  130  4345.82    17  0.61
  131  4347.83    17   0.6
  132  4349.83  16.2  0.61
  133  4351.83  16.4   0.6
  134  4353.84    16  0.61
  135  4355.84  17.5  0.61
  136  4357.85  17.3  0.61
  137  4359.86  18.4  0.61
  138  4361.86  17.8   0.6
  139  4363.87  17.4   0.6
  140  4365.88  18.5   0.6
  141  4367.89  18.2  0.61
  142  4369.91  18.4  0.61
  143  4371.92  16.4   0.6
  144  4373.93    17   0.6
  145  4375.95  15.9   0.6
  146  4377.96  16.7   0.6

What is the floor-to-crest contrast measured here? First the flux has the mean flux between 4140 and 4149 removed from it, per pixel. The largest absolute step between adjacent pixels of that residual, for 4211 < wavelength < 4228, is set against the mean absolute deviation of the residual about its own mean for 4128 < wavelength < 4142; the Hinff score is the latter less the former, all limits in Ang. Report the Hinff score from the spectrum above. -1.0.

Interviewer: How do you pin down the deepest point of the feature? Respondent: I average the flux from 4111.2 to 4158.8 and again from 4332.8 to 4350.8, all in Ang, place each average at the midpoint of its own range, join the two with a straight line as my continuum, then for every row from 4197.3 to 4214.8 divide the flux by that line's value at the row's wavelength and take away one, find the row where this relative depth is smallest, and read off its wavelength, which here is 4200.22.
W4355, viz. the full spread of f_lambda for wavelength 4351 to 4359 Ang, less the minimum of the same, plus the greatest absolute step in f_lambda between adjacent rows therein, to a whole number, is -13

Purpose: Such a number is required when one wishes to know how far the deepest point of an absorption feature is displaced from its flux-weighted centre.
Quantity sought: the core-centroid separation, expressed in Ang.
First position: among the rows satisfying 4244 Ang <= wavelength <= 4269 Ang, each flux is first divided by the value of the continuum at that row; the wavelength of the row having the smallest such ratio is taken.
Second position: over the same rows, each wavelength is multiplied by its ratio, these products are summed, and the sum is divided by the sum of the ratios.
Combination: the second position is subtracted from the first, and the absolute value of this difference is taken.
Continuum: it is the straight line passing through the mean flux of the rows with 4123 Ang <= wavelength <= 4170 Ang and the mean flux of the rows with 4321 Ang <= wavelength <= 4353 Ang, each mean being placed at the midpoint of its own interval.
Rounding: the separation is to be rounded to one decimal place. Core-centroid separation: 3.9 Ang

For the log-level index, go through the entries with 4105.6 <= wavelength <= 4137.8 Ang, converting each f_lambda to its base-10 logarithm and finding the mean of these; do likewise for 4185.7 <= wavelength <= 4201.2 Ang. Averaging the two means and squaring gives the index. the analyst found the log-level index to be 1.309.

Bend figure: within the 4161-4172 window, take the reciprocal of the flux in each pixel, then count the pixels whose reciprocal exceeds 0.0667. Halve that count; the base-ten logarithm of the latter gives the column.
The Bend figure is 0.30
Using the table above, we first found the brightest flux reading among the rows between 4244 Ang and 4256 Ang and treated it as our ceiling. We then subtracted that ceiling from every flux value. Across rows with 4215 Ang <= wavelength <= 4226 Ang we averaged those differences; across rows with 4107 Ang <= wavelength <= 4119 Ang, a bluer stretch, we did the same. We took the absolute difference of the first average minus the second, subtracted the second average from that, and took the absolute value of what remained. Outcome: 1.0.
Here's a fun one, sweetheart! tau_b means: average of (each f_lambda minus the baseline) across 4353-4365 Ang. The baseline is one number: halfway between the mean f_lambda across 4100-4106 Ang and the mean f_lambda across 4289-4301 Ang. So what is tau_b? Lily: 4.3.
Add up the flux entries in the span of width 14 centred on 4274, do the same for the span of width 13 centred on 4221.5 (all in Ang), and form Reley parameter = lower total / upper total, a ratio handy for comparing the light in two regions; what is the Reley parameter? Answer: 1.0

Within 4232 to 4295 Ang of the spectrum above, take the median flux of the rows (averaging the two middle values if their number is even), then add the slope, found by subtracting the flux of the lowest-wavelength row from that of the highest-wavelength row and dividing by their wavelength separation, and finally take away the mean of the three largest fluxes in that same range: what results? -1.7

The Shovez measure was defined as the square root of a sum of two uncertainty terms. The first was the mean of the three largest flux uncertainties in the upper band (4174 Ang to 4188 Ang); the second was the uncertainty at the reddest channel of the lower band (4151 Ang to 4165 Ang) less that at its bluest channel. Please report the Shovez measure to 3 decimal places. 0.819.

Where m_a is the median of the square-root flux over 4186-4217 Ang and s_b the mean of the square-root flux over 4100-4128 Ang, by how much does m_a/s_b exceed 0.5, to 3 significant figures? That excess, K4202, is 0.502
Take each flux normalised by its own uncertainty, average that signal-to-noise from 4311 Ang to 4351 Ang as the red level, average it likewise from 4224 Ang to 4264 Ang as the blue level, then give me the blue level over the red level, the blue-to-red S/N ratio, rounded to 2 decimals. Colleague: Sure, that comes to 0.86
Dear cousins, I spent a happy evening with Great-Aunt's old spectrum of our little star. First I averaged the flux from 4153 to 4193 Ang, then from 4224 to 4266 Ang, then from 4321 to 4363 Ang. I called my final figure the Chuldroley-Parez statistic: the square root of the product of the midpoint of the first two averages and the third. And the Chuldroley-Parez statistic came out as 15.3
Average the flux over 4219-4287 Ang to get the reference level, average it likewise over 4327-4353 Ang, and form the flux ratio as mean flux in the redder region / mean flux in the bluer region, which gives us 1.12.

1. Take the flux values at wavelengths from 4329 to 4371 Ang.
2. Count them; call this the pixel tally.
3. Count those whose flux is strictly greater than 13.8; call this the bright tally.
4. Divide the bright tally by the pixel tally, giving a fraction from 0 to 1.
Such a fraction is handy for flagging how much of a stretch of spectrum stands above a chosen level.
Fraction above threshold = 1.0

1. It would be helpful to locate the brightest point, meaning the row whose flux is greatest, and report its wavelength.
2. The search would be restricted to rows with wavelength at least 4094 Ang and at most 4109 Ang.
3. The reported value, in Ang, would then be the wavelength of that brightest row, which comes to 4095.17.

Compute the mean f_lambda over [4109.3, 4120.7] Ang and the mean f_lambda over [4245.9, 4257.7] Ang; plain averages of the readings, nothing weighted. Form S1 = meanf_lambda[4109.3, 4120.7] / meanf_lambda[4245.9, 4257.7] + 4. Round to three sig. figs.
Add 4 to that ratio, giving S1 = 5.00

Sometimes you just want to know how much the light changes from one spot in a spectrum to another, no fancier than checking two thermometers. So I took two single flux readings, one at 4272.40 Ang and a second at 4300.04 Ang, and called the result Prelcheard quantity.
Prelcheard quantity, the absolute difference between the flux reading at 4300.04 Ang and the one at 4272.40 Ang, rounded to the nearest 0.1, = 1.4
